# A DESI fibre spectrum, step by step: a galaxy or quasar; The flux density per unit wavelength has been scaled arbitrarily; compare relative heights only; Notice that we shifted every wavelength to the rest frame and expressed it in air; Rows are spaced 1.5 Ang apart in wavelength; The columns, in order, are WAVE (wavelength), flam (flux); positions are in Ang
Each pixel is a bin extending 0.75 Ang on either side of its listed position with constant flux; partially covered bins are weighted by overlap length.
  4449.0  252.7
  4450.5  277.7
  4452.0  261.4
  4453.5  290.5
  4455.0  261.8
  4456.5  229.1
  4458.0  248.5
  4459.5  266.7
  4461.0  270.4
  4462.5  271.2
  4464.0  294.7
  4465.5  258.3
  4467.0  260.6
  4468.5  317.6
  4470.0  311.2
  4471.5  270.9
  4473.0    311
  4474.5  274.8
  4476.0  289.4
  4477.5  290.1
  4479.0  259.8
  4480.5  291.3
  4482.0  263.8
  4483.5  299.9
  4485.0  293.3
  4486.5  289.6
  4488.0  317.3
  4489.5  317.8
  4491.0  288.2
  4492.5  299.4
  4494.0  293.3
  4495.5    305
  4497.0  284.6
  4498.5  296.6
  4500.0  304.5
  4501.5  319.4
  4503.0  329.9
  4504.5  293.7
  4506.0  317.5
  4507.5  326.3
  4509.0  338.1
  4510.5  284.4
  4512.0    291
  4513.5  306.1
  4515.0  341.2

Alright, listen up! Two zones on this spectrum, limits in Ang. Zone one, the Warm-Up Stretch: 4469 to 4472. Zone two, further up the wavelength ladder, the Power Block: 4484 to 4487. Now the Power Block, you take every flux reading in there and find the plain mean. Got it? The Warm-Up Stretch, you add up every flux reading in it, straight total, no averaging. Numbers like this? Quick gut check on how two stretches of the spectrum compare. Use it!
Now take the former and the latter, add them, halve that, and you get 437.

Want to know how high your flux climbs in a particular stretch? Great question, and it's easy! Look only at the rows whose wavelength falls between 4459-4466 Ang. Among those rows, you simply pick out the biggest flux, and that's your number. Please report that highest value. 294.7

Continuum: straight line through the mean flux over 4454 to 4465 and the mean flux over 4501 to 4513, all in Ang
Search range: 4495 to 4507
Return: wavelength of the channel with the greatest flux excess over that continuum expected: 4503.0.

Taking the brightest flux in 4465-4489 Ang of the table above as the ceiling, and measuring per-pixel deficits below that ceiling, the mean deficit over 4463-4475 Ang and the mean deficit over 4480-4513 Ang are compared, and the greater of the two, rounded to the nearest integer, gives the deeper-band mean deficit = 30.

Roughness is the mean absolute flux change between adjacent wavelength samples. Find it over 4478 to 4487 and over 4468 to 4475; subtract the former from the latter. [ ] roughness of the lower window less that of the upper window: 10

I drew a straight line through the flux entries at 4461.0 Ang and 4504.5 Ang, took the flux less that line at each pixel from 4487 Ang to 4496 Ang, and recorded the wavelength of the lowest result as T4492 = 4491.0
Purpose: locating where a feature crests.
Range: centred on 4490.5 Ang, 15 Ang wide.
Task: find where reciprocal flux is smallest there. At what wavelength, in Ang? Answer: 4489.5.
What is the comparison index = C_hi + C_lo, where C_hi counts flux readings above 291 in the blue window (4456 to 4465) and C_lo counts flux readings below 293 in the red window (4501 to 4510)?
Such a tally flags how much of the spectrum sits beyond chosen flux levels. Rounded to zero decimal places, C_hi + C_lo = 1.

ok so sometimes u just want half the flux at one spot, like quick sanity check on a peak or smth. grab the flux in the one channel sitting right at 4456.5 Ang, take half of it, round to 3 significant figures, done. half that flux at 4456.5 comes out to 115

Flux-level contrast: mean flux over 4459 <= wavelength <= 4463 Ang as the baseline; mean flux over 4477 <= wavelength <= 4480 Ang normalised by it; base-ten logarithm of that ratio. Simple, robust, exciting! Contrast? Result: 0.009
